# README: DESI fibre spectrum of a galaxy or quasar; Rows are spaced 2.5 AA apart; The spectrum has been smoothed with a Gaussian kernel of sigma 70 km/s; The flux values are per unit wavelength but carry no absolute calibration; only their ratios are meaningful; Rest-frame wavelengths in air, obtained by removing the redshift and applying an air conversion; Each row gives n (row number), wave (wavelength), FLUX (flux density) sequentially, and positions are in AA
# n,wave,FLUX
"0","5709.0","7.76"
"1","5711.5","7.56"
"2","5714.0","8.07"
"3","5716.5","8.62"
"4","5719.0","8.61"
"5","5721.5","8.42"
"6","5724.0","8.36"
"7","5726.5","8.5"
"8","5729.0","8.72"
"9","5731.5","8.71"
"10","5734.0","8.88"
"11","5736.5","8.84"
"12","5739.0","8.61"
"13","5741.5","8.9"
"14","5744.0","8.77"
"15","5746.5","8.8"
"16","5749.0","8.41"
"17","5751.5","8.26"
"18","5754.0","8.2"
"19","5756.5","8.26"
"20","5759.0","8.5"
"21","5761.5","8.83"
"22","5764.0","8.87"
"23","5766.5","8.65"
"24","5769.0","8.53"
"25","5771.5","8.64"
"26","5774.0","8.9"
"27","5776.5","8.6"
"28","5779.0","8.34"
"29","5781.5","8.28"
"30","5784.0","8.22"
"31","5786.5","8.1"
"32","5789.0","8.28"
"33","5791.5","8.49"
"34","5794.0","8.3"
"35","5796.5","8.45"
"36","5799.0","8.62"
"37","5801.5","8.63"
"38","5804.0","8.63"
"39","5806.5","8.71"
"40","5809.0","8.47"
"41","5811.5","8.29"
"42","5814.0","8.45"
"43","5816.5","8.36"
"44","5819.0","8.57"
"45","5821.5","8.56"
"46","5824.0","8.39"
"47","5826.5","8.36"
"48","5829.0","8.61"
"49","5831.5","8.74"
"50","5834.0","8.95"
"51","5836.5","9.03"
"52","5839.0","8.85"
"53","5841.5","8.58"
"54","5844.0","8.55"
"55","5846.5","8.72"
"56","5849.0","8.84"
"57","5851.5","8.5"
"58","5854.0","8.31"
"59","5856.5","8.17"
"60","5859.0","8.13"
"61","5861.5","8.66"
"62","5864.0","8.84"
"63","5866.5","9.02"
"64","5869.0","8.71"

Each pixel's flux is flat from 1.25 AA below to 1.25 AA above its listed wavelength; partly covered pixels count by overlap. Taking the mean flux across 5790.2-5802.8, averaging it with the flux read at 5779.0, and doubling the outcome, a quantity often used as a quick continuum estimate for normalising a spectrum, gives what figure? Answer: 16.8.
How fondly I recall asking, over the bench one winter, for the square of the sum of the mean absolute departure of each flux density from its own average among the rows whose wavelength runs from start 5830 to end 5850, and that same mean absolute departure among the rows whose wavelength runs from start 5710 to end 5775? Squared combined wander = 0.136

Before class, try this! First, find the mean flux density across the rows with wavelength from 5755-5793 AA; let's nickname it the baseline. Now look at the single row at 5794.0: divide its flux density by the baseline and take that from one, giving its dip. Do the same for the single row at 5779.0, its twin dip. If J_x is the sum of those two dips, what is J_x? 0.04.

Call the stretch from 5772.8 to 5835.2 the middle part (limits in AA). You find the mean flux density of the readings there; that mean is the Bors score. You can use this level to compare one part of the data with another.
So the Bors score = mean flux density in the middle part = 8.49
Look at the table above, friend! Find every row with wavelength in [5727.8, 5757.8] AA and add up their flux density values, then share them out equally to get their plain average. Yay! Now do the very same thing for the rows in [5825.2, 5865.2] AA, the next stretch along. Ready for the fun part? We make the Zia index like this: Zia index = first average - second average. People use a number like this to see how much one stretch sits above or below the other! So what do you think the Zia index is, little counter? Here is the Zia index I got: 0.00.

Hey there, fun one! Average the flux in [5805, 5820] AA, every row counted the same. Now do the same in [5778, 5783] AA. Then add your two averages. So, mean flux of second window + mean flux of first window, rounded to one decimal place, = 16.8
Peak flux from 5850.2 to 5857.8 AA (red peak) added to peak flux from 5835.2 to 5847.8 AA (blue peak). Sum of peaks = 17.5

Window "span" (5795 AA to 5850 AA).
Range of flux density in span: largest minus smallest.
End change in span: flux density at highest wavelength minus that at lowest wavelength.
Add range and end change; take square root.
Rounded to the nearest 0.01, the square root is 1.06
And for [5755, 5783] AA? 0.81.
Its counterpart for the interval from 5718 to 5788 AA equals 0.54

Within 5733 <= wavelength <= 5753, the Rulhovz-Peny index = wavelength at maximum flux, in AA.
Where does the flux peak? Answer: 5741.5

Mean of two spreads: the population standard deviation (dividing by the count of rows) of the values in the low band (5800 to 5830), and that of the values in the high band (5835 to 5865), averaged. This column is 0.200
